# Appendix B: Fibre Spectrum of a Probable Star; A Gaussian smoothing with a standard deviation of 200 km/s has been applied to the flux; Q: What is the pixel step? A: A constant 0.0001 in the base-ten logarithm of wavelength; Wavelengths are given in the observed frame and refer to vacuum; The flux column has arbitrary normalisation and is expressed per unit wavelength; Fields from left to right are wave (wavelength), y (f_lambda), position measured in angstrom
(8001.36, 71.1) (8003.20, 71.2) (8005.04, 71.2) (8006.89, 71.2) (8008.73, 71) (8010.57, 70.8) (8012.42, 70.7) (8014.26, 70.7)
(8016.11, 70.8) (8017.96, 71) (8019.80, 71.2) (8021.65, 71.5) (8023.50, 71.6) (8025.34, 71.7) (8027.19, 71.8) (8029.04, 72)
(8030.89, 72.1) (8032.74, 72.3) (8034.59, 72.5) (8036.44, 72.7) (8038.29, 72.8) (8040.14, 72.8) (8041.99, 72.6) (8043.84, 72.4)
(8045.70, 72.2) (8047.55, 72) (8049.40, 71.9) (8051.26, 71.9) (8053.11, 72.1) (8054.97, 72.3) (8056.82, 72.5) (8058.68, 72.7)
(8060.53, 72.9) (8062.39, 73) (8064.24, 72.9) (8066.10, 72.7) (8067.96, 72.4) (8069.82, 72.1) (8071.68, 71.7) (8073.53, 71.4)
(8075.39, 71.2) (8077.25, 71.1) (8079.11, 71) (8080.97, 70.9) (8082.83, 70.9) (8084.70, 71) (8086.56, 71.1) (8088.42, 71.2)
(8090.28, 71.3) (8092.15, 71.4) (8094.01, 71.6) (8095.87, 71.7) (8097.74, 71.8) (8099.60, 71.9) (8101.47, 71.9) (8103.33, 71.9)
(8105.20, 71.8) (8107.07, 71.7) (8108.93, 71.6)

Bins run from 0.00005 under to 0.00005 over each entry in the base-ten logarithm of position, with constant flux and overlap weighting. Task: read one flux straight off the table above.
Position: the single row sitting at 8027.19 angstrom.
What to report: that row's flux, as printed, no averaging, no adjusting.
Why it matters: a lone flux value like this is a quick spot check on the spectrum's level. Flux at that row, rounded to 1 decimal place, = 71.8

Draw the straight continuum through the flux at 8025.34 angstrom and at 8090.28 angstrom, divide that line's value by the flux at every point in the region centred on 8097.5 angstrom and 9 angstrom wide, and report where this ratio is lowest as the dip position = 8101.47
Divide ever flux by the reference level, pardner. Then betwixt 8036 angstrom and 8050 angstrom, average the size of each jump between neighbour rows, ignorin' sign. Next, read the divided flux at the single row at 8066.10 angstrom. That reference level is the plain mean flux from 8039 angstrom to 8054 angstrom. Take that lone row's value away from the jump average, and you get -1.00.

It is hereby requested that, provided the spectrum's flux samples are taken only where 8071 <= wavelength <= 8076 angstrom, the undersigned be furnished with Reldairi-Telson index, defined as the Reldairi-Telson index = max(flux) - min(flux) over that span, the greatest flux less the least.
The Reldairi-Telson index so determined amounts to 0.500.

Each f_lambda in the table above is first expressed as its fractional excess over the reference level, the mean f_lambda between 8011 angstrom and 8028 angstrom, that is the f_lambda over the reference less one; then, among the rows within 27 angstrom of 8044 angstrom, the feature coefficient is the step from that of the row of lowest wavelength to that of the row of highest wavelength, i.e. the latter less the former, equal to 0.015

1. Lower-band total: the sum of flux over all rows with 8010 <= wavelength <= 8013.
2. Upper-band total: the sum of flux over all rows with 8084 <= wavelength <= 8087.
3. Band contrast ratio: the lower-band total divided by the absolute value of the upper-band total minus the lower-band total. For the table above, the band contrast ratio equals 236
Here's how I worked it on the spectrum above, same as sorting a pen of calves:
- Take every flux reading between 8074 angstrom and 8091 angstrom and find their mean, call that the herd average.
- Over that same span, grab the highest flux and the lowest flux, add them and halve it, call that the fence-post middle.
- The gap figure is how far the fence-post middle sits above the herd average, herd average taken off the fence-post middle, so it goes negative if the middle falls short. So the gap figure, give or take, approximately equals 0.02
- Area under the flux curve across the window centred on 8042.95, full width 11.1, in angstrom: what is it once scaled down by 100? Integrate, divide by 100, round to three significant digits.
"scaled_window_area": 8.05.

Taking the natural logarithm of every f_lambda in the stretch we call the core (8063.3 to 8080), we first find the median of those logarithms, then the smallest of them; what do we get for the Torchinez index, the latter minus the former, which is -0.0098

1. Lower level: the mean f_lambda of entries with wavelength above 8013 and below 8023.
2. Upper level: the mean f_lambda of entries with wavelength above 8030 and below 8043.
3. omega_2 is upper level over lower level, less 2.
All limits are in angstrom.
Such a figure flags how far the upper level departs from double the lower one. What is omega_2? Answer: -0.98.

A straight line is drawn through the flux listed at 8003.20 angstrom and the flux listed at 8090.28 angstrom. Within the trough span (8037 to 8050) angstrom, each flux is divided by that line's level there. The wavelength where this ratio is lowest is 8049.40 angstrom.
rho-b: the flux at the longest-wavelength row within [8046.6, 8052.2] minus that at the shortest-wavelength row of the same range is -0.10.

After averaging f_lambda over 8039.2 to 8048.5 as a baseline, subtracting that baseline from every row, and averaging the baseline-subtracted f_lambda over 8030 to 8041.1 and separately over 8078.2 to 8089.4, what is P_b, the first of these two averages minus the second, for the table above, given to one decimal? 1.5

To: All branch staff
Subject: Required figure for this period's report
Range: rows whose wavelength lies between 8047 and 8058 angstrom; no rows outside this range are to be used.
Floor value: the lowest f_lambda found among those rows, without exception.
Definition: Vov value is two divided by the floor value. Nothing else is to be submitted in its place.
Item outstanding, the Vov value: 0.0278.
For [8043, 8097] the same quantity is 0.0282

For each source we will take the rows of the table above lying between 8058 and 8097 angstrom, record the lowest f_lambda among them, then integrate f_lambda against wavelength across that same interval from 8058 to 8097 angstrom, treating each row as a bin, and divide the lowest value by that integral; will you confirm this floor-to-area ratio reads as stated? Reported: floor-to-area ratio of 0.025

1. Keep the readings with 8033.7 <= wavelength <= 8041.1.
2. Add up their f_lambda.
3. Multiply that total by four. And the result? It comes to 1163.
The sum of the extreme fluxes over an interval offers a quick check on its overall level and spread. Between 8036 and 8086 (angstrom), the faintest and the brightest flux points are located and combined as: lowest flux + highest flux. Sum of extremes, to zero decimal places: 144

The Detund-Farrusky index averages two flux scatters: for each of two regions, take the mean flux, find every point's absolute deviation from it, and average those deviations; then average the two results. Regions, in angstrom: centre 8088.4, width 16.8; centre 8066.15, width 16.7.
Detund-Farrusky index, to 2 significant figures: 0.35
